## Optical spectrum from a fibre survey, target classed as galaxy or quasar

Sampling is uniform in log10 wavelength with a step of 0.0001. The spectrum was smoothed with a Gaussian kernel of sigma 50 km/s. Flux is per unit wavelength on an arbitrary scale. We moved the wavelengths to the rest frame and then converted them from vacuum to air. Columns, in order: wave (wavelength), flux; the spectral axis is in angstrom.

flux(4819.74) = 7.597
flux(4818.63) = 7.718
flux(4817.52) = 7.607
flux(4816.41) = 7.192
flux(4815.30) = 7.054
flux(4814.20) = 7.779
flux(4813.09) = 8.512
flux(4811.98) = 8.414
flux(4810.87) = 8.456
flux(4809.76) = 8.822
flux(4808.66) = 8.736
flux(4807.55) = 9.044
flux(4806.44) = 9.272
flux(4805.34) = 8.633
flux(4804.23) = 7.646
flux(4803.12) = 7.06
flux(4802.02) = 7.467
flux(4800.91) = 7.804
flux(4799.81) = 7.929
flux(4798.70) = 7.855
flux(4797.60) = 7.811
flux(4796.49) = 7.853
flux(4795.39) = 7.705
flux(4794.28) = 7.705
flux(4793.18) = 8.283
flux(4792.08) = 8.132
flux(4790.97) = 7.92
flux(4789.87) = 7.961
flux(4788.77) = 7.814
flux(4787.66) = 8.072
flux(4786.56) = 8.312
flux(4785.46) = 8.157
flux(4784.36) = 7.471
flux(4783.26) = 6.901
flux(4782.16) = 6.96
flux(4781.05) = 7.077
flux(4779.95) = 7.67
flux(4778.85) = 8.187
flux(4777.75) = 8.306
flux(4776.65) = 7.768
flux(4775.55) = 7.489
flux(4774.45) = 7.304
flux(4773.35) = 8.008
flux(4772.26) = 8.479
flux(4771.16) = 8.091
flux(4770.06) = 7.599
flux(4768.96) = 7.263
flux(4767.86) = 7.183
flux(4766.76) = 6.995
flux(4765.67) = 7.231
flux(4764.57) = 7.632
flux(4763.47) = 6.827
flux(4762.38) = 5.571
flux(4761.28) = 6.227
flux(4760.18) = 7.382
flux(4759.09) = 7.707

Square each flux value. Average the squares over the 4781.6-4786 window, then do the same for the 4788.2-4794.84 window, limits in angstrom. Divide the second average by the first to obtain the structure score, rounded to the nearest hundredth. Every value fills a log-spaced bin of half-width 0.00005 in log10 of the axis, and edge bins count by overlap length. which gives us 1.16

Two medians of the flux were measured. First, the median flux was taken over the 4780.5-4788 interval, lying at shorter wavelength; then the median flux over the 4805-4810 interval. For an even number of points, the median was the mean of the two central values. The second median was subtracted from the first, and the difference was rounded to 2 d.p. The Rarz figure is -1.35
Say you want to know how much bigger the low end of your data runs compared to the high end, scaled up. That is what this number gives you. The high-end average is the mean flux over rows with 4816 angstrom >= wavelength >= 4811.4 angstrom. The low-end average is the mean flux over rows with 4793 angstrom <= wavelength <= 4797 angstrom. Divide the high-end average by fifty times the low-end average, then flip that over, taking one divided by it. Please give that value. 50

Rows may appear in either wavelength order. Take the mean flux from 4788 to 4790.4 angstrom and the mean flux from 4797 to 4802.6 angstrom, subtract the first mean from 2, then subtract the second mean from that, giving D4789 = -13.7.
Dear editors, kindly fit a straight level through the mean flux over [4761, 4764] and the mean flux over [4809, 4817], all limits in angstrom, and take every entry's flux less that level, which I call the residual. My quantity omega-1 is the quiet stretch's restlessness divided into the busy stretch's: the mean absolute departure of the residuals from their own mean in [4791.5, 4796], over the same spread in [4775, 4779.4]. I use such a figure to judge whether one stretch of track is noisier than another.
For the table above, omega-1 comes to 1.1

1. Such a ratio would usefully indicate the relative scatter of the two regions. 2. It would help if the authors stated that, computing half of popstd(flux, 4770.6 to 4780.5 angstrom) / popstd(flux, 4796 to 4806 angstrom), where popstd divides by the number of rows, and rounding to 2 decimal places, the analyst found 0.47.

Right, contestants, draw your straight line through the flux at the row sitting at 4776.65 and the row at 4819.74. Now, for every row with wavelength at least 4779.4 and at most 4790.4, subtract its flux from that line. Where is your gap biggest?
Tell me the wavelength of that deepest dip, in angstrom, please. 4783.26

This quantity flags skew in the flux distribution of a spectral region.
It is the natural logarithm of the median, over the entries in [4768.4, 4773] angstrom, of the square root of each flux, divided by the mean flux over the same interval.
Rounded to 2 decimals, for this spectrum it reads -1.03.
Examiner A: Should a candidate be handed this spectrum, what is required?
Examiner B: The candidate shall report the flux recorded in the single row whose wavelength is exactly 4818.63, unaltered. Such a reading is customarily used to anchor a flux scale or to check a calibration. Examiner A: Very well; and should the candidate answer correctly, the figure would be 7.718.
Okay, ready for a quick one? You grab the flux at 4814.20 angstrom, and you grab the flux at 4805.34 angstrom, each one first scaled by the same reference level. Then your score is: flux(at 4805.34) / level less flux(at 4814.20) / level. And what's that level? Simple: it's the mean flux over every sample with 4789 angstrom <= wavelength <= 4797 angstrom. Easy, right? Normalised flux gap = 0.11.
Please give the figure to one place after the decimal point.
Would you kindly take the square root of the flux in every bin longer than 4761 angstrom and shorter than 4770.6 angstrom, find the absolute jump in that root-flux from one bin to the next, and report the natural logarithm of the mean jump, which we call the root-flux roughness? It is -2.3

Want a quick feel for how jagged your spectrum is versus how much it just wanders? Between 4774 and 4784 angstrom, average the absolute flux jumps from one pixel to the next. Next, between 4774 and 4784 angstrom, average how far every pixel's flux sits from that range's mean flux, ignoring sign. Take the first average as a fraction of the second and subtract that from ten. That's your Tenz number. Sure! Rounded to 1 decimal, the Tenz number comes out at 9.3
